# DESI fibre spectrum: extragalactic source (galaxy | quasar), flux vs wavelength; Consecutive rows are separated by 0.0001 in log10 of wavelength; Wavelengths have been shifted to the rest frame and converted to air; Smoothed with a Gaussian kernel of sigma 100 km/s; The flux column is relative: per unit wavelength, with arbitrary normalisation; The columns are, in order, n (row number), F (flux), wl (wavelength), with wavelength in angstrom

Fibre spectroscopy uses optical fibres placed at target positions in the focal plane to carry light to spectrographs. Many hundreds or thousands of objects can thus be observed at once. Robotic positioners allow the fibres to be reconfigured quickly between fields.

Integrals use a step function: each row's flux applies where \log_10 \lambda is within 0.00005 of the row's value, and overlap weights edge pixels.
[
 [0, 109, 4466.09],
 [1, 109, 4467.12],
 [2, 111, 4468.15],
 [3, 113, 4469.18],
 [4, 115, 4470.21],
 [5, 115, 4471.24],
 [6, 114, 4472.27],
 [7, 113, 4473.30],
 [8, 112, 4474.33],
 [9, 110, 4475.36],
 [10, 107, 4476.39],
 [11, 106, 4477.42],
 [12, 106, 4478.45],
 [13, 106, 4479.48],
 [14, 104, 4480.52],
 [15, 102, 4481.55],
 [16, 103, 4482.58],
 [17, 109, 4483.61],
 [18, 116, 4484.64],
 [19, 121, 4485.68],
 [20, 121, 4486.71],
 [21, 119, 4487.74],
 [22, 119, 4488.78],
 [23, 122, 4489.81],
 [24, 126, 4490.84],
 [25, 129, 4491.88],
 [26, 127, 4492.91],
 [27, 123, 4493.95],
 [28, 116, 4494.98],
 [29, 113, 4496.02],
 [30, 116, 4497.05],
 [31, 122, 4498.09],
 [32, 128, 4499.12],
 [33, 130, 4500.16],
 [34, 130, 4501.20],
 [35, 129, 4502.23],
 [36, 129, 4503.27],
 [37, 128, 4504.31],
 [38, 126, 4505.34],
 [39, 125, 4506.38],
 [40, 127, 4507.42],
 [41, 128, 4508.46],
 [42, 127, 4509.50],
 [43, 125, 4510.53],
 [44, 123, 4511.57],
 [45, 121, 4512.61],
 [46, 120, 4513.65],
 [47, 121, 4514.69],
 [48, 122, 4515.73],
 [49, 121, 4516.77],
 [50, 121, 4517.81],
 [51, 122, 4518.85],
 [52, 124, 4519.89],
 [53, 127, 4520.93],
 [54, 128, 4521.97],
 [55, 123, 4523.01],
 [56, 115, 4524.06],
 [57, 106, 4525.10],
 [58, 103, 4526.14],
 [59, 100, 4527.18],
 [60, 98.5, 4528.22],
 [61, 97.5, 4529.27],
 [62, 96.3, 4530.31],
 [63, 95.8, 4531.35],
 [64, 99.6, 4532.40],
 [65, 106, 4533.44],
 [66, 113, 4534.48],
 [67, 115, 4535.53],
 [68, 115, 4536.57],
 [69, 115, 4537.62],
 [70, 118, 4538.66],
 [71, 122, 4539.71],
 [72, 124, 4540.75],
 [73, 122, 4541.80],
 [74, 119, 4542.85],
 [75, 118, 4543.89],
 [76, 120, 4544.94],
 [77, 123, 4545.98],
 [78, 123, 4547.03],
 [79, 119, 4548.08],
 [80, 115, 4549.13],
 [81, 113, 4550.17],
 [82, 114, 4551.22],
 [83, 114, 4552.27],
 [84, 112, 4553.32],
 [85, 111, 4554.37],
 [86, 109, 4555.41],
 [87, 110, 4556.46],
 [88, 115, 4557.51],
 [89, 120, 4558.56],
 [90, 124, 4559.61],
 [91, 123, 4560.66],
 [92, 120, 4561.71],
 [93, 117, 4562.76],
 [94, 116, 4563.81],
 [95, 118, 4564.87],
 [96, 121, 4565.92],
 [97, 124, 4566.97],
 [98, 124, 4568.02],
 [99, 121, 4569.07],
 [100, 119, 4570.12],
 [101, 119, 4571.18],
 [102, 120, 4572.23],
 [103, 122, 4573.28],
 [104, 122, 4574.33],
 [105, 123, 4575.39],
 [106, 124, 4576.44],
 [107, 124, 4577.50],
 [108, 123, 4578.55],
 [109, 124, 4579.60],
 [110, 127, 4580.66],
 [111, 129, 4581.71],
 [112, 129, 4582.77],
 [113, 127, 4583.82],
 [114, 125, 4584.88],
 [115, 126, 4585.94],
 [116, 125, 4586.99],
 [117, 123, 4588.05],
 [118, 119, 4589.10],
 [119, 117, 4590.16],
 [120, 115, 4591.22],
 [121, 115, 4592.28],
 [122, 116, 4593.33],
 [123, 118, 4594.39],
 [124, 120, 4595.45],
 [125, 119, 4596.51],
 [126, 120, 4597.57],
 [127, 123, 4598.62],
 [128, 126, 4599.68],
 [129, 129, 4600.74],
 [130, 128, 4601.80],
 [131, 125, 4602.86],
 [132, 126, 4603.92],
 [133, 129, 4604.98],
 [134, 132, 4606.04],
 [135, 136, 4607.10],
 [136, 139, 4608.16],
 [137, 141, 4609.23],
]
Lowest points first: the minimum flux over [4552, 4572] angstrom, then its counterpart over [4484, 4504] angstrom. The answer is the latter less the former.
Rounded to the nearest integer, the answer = 4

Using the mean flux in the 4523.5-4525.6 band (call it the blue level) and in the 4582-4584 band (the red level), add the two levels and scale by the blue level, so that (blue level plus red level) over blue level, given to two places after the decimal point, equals 2.16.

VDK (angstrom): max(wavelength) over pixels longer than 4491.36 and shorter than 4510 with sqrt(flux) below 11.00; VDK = 4497.05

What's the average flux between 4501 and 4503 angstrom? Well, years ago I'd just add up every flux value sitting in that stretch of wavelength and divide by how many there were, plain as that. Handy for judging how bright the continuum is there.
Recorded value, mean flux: 130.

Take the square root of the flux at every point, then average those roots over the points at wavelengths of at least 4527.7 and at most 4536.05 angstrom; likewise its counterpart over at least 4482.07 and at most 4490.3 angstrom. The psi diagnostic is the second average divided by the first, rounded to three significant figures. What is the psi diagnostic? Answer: 1.06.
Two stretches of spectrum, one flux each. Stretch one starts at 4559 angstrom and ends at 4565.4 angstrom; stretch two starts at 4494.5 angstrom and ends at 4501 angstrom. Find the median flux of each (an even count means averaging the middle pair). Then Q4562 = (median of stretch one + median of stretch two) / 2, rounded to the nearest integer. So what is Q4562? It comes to 119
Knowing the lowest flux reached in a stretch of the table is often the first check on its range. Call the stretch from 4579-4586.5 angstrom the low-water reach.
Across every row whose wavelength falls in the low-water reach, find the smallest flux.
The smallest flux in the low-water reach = 124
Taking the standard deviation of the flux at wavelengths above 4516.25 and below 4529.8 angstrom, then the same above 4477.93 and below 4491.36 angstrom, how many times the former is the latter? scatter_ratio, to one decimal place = 0.7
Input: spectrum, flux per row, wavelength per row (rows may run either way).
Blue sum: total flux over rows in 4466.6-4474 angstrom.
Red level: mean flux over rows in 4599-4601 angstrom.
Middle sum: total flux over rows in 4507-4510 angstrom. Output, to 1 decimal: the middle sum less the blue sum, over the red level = -3.2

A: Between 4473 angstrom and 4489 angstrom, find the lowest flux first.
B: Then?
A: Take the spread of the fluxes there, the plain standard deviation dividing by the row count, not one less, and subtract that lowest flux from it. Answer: -96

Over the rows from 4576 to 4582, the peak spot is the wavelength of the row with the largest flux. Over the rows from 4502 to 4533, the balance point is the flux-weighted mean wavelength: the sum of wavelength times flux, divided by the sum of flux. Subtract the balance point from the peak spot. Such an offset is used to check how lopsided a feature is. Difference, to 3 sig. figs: 65.2 angstrom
